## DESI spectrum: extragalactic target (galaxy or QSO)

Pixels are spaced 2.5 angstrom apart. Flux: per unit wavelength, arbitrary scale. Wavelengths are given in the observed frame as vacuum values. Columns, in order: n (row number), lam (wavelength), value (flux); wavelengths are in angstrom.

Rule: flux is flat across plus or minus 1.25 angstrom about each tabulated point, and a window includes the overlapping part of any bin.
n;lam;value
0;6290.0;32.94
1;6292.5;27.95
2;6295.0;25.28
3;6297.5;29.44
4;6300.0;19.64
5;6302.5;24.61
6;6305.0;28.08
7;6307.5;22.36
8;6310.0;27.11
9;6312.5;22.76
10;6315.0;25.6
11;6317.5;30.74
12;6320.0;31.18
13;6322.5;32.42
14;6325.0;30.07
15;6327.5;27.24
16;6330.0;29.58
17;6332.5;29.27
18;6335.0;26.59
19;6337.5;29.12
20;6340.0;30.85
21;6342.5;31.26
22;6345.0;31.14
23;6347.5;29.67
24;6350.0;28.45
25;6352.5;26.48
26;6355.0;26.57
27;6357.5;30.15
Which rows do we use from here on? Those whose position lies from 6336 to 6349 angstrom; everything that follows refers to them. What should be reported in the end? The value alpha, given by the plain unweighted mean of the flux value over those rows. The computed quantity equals 30.4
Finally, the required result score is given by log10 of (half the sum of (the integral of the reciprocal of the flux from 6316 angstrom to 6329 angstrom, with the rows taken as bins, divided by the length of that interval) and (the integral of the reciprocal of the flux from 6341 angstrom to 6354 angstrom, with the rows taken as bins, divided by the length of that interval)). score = -1.47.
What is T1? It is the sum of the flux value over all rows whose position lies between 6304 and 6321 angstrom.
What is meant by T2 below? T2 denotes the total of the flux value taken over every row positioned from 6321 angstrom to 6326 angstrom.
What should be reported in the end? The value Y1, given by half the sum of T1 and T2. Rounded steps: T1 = 188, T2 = 62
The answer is 125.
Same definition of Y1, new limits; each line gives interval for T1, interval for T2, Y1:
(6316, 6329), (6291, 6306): 153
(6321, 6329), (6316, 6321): 76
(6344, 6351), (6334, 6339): 72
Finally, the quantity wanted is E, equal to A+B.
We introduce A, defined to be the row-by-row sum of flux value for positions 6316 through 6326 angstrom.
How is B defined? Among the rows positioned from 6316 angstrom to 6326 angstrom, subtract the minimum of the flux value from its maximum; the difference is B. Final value 127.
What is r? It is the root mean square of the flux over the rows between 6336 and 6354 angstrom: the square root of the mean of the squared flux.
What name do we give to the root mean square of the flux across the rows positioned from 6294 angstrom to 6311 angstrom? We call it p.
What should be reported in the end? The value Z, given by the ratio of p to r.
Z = 0.86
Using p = 25.4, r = 29.6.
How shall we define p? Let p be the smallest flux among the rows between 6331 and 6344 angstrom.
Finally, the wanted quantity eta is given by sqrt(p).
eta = 5.16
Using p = 26.59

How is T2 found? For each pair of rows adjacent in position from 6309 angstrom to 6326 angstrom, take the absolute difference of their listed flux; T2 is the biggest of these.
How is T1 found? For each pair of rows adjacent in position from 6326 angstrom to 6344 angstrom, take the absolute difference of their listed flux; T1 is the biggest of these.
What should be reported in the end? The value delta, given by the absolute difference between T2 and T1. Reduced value 2.5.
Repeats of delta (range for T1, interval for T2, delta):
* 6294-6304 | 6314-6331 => 4.7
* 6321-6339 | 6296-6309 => 7.0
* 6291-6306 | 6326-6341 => 7.1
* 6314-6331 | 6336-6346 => 3.4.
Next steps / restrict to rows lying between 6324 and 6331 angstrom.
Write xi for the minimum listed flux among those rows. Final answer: 27.24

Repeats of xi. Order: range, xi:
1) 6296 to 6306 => 19.64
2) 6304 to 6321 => 22.36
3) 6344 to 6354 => 26.48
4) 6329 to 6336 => 26.59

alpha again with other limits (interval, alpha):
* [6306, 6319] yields 25.7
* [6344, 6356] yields 28.5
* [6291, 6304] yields 25.4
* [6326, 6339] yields 28.4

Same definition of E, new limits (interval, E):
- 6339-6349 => 125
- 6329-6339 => 118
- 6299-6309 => 103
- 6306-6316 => 103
